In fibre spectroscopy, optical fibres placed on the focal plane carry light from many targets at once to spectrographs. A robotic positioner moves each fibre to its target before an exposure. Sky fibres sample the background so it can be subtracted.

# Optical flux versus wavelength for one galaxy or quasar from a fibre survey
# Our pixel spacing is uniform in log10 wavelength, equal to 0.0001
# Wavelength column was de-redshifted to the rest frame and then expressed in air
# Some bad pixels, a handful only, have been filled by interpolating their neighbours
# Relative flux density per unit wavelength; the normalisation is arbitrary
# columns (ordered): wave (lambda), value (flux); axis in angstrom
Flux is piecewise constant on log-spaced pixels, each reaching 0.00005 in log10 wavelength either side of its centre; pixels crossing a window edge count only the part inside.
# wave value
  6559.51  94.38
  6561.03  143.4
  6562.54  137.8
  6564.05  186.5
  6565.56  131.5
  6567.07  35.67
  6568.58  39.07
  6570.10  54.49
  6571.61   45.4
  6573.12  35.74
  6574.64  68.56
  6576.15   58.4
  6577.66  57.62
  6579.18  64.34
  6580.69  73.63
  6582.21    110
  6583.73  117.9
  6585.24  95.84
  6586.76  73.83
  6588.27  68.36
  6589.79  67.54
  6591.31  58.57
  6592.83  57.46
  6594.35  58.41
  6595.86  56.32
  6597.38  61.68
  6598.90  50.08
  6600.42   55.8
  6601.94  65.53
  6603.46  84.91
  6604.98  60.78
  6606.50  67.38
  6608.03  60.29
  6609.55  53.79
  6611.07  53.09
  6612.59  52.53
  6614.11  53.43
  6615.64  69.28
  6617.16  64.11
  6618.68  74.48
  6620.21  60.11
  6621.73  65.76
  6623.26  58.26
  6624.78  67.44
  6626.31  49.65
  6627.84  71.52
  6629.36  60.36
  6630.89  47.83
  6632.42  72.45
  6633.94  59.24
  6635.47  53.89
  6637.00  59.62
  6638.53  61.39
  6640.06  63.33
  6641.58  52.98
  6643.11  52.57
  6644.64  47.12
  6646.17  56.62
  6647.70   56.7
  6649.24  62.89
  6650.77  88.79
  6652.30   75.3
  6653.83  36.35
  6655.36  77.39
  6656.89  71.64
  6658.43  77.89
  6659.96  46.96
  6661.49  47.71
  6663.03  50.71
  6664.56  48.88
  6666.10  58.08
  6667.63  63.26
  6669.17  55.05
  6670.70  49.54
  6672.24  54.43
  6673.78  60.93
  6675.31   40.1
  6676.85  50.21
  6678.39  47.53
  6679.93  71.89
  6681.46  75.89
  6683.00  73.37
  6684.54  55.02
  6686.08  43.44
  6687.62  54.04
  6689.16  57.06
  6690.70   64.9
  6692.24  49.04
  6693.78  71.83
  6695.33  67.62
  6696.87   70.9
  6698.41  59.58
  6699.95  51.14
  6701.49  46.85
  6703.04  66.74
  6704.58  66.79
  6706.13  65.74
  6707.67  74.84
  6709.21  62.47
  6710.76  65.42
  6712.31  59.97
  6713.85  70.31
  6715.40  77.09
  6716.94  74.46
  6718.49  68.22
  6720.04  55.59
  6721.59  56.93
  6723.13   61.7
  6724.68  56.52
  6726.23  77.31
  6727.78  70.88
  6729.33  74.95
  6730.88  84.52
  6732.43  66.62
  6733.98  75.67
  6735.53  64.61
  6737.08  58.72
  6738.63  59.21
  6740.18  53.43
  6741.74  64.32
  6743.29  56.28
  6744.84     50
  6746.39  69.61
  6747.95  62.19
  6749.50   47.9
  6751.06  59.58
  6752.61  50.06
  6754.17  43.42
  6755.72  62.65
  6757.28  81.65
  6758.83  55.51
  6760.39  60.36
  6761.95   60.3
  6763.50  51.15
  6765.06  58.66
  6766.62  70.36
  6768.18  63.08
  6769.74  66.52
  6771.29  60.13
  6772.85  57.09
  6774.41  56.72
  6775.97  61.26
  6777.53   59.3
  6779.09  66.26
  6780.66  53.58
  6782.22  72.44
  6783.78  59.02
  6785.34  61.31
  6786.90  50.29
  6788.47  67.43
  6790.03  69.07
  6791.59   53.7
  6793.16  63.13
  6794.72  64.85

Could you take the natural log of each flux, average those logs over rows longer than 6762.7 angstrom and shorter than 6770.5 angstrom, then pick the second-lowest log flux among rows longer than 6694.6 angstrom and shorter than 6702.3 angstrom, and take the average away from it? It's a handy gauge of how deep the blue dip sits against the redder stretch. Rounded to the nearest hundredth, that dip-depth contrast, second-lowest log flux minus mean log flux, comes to -0.19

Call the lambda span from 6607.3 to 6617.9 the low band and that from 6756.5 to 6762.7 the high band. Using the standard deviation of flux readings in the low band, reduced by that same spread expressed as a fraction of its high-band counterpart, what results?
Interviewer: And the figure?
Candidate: 6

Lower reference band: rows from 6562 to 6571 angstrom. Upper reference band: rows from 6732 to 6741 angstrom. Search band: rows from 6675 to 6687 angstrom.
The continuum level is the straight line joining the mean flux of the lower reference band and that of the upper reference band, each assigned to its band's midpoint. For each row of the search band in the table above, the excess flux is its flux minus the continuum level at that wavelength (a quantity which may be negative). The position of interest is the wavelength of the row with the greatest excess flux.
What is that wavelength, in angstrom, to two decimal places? 6681.46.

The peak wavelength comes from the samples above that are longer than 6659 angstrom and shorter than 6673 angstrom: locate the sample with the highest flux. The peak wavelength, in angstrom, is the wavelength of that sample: 6667.63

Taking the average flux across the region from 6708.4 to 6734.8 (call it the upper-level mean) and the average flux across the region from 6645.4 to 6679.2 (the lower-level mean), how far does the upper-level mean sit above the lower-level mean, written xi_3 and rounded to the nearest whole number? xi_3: 10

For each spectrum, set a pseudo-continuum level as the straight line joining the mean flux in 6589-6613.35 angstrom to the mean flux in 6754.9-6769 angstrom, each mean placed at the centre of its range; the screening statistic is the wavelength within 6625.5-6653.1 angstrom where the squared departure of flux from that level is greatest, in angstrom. 6650.77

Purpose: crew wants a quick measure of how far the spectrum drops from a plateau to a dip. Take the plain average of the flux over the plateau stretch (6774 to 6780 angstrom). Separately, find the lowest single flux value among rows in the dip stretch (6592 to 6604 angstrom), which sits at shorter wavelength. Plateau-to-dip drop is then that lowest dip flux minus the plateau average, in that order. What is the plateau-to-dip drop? -11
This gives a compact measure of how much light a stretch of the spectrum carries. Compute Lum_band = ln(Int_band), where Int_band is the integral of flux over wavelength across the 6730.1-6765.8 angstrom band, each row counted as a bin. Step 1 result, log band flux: 7.7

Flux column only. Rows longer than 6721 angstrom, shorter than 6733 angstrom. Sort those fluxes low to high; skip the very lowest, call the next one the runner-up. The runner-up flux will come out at 56.93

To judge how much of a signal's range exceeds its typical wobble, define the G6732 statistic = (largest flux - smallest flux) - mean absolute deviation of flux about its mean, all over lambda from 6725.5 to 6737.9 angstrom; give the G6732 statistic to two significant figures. 19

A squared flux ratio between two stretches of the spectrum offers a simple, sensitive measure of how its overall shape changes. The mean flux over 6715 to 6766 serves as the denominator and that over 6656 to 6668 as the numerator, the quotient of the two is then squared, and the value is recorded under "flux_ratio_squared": 0.86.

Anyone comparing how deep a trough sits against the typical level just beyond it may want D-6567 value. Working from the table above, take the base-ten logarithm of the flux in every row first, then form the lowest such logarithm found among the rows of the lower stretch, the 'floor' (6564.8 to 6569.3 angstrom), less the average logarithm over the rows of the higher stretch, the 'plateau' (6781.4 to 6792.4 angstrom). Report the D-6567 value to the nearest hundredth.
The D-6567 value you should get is -0.24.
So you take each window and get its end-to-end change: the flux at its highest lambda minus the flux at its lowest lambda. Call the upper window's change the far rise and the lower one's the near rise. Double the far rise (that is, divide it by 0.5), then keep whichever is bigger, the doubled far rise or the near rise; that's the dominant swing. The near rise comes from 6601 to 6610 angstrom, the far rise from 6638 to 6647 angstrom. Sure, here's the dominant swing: -10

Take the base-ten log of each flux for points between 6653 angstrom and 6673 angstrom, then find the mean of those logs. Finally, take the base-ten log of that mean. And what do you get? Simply 0.242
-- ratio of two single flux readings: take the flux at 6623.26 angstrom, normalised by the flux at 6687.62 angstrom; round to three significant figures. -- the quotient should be 1.08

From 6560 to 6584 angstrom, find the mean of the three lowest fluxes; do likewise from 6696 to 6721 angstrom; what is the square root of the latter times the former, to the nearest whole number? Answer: 43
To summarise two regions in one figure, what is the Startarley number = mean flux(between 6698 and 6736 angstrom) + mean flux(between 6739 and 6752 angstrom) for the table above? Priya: 124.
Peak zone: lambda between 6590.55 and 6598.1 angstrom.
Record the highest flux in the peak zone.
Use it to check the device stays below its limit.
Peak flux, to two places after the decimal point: 61.68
